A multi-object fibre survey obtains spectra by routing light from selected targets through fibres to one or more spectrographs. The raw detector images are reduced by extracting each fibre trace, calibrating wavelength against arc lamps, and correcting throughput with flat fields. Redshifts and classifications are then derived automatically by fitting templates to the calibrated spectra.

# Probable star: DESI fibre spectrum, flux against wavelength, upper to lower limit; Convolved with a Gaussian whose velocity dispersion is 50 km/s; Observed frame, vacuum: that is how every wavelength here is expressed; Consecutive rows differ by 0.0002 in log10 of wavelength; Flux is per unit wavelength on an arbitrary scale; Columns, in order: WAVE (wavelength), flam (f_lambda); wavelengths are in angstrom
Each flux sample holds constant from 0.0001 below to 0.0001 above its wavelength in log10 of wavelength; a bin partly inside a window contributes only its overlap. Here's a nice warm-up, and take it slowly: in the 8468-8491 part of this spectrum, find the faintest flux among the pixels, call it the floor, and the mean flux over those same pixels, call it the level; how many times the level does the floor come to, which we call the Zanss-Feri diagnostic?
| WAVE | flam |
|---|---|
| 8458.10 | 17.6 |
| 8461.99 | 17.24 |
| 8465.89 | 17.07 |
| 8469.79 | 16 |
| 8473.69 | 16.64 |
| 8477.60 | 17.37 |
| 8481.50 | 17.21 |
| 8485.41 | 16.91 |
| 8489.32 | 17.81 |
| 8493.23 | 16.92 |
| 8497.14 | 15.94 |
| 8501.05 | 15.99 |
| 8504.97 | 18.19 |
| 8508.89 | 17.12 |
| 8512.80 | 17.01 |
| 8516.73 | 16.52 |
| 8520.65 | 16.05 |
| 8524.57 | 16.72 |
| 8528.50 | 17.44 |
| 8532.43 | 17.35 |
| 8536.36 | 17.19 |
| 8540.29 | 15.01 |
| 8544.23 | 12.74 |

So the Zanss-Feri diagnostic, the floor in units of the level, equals 0.942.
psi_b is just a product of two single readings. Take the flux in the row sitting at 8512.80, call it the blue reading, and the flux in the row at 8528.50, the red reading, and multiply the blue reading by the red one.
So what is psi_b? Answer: 297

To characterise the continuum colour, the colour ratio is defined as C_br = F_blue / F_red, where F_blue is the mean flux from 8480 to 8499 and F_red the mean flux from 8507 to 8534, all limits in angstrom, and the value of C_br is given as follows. 1.00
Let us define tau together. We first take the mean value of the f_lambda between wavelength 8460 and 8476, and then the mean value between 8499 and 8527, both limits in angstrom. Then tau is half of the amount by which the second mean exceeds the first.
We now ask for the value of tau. 0.03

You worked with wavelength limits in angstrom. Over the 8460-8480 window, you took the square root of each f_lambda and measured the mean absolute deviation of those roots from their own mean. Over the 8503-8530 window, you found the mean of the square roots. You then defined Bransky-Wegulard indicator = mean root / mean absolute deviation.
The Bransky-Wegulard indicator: 77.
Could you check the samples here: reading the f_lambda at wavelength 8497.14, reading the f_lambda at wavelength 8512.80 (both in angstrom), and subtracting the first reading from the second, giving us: 1.1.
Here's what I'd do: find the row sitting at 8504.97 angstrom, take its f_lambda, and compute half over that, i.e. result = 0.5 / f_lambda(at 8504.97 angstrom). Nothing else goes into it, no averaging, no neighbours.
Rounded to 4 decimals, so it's 0.0275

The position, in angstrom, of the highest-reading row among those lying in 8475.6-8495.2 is 8489.32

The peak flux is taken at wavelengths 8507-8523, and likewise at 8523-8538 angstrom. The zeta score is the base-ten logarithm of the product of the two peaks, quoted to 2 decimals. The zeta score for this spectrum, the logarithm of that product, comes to 2.48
